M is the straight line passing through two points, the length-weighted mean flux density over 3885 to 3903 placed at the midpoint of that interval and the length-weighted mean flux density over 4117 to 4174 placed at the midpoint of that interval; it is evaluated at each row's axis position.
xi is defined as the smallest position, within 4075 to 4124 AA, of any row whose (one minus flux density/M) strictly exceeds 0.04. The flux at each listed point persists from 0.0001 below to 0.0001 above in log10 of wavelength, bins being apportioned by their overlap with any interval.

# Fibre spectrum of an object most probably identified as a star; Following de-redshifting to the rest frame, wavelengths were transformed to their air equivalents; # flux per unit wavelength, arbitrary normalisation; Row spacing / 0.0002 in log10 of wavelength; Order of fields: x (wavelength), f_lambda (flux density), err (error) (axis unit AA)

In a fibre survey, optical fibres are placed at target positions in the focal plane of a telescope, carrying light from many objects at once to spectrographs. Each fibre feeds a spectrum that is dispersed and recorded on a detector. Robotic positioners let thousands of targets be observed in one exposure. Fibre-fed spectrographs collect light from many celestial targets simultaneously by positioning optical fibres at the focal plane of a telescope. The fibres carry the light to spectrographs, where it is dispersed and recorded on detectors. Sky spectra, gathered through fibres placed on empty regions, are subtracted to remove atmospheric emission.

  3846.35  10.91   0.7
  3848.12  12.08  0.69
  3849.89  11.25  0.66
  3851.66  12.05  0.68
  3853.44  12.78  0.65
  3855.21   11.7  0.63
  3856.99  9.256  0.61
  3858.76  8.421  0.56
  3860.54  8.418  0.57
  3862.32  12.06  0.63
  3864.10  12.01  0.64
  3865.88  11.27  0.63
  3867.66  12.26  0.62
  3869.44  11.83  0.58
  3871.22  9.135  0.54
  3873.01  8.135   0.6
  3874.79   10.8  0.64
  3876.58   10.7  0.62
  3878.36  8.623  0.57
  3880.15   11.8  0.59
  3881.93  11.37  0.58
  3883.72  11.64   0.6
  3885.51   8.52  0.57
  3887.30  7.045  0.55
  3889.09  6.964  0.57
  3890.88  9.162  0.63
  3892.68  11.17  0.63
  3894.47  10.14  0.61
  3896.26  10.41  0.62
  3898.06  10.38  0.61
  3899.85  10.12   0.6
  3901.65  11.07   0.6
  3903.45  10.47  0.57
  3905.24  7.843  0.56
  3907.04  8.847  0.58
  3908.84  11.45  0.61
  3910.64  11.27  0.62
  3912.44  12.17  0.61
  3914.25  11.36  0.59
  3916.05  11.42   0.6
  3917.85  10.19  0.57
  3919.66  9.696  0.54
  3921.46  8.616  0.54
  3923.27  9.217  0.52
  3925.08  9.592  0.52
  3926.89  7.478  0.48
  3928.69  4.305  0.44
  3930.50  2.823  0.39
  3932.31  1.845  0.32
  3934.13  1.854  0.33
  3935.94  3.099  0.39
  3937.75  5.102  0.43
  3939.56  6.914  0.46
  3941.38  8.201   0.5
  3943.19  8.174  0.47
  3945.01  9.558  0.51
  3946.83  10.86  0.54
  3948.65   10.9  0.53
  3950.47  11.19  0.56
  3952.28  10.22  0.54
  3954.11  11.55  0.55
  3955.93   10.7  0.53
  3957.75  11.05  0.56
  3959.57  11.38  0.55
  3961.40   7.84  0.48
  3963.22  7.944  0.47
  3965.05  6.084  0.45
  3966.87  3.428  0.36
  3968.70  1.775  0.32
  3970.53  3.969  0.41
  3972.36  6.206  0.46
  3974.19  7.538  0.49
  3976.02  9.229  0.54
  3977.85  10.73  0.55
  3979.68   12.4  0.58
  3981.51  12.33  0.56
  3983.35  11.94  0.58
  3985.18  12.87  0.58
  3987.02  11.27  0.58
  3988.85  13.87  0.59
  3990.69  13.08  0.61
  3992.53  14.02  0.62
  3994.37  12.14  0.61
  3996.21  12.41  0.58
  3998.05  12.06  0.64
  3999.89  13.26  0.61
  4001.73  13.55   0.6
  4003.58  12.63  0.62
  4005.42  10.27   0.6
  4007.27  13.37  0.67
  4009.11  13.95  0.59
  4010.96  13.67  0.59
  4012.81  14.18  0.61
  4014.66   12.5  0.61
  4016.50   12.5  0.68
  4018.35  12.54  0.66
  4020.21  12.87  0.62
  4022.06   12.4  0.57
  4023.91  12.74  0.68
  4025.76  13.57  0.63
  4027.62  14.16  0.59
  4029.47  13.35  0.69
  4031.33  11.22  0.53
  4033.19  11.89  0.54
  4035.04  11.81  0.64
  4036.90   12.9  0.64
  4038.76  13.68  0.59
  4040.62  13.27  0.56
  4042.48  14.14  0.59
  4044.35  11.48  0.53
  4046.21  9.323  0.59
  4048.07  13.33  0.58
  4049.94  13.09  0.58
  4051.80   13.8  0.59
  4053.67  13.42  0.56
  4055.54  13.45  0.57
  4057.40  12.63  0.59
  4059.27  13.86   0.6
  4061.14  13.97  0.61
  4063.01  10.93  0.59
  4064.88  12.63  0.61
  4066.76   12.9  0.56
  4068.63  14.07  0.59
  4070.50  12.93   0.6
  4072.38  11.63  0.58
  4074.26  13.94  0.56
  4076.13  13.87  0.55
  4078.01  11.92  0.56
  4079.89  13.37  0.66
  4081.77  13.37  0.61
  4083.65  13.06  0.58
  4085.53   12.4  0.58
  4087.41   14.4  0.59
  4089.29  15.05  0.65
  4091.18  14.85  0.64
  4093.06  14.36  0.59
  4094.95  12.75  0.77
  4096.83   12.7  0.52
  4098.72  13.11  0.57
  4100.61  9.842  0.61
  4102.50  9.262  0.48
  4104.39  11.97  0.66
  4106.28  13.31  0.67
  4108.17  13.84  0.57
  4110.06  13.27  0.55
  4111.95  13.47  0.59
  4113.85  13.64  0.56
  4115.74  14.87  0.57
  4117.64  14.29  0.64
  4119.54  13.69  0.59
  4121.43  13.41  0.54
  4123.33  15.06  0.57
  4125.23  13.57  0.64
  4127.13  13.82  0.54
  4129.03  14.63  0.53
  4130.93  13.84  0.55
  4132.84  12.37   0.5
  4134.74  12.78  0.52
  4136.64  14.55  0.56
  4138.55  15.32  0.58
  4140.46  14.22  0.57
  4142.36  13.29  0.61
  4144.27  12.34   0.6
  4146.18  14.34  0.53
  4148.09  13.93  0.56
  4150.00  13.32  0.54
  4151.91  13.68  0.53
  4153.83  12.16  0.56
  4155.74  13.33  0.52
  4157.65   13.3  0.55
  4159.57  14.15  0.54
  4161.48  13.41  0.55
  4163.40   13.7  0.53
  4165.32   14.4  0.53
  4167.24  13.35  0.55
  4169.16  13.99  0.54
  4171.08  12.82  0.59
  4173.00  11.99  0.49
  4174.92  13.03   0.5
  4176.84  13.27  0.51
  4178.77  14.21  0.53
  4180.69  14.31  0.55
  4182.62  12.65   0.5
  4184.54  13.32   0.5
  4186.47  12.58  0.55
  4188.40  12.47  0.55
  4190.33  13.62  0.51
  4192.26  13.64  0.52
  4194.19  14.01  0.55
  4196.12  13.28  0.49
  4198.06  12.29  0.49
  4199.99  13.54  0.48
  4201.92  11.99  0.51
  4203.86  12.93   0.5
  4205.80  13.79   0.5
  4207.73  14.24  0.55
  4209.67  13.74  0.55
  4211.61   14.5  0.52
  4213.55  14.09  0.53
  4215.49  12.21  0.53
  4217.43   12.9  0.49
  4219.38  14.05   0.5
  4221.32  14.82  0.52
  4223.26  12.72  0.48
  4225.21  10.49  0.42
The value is 4078.01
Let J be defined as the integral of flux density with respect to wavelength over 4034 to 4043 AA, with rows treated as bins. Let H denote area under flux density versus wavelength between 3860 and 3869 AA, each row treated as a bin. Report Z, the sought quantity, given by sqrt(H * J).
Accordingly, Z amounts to 110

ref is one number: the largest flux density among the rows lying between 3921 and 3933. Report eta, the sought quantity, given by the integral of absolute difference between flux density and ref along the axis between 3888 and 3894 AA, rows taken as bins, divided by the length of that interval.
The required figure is 1.5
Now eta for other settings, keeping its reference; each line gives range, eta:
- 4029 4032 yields 2.6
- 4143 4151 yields 3.9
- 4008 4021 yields 3.6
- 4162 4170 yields 4.2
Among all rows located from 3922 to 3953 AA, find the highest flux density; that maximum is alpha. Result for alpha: 11.19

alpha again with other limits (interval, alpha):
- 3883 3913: 12.17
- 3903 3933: 12.17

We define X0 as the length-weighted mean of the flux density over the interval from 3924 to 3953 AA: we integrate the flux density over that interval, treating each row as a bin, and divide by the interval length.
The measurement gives 7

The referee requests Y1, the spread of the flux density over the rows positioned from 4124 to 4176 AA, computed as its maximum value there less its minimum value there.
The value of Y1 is 3.3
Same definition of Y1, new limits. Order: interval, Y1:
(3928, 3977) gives 9.8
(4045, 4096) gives 5.7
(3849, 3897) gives 5.8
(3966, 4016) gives 12.4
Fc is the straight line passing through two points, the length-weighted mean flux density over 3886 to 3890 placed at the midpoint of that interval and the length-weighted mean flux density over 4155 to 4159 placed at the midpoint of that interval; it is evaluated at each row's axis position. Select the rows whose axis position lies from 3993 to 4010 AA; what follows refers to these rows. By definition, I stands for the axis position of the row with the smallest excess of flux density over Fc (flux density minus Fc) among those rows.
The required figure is 4005.42 AA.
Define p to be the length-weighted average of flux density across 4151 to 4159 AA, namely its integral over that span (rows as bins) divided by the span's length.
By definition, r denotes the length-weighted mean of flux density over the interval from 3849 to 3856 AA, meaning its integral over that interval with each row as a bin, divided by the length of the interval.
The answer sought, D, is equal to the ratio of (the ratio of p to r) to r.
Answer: 0.092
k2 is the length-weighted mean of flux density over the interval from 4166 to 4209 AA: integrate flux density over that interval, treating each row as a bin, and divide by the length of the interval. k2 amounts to 13.3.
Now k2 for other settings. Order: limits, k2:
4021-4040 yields 12.8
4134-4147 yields 13.8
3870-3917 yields 10.1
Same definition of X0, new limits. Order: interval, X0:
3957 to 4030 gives 11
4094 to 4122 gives 13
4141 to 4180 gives 13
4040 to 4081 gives 13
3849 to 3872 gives 11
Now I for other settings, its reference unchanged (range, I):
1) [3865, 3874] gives 3873.01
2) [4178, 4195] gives 4188.40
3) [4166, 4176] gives 4173.00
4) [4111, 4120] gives 4111.95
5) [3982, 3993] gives 3987.02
